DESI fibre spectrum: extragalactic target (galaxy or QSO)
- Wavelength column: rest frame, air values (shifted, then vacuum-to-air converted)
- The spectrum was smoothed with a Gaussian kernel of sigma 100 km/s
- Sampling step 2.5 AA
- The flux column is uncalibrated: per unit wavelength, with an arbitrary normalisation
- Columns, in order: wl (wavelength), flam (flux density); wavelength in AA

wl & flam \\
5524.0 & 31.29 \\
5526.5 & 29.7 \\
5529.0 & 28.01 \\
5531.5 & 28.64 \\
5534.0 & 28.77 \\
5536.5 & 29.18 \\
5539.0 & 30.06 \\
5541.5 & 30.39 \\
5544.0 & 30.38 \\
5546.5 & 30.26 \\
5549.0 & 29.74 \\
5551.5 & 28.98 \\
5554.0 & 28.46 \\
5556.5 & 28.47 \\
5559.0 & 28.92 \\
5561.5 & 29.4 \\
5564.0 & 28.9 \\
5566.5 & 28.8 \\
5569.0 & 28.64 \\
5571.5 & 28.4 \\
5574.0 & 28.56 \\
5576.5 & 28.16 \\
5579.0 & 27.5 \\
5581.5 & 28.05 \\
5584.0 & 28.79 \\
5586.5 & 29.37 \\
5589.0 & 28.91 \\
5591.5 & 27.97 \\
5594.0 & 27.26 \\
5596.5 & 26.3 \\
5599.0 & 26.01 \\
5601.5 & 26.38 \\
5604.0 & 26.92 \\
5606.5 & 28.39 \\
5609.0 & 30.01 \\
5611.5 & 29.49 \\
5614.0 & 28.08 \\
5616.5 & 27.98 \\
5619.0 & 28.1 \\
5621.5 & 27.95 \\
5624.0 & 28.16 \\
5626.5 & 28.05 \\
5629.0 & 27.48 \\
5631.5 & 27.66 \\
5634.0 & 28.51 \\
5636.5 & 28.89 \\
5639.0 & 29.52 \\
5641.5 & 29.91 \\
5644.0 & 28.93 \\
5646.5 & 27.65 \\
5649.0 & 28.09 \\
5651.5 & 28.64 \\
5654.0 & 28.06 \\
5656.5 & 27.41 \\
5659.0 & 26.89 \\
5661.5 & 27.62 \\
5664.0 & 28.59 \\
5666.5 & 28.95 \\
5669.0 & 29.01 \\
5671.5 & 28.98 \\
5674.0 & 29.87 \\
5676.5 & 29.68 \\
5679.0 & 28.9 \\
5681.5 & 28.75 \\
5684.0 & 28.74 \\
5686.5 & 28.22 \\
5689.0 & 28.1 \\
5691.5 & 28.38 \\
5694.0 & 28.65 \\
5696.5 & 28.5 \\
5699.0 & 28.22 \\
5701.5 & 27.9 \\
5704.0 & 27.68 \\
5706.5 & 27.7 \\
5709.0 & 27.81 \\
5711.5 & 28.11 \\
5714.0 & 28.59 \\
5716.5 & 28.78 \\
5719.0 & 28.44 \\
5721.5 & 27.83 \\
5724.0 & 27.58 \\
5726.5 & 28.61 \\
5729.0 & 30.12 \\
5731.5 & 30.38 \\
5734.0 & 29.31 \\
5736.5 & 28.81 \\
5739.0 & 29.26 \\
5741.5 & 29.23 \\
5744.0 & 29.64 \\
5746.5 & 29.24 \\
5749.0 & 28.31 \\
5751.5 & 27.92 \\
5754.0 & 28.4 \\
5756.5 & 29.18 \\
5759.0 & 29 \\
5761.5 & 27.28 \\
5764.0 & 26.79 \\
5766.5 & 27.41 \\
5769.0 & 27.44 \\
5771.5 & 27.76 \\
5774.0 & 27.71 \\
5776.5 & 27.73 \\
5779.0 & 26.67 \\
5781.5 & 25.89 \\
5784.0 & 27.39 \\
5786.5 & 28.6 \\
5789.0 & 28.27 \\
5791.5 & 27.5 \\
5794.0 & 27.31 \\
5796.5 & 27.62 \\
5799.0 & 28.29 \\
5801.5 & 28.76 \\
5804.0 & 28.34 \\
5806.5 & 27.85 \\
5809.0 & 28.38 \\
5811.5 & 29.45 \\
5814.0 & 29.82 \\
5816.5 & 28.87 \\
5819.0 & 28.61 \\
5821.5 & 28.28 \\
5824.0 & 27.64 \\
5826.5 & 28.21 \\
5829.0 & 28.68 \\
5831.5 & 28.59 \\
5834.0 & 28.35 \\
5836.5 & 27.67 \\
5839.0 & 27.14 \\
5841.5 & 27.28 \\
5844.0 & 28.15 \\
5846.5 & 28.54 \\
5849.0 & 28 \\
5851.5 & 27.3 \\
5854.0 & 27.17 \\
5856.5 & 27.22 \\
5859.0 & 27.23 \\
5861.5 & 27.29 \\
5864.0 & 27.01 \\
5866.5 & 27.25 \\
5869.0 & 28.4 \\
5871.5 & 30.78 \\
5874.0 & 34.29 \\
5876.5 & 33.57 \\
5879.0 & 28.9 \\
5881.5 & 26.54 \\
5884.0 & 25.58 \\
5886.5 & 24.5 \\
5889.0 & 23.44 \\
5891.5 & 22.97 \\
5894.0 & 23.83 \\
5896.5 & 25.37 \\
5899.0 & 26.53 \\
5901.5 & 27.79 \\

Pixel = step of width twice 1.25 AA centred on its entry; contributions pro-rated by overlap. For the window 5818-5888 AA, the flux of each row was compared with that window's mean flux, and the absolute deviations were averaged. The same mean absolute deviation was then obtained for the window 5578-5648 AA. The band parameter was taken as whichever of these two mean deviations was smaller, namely 0.79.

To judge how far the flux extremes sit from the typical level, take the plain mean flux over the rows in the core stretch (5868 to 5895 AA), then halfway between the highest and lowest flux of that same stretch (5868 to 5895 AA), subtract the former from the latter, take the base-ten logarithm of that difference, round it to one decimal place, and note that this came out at 0.0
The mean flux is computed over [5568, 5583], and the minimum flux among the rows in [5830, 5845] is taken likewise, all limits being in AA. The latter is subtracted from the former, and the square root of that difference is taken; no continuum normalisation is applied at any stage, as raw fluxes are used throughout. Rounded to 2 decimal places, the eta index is 1.04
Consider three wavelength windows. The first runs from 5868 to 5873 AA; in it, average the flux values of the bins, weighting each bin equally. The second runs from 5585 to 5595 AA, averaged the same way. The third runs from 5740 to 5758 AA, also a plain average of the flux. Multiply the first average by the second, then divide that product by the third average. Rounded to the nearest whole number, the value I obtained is 29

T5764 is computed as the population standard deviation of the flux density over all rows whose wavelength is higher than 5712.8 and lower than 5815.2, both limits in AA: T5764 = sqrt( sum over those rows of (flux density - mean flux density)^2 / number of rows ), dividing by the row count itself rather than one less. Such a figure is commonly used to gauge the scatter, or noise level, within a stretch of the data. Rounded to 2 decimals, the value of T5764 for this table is 0.95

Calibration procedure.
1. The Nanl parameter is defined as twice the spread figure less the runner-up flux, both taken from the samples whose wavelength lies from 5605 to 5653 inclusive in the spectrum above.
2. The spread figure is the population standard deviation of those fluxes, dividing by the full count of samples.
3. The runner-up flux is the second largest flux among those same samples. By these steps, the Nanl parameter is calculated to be -28.4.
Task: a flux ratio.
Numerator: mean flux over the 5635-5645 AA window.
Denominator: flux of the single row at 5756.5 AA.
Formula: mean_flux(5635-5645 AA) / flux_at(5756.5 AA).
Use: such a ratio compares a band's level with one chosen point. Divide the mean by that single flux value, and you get 1.00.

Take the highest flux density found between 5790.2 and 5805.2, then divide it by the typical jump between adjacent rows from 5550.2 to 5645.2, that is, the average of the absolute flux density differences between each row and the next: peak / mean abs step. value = 55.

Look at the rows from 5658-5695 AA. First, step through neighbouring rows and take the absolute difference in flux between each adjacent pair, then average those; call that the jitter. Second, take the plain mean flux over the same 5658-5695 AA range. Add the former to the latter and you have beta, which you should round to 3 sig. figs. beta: 29.0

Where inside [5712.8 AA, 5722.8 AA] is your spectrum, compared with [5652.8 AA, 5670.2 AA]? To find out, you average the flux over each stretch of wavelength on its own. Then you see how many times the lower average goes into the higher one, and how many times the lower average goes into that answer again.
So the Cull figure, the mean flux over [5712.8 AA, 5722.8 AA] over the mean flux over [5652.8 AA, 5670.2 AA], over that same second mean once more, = 0.036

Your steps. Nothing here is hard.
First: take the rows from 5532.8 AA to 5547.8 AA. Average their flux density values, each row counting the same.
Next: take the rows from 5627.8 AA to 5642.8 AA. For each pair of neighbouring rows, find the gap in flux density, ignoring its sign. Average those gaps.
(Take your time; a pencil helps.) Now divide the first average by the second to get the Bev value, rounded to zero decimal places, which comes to 61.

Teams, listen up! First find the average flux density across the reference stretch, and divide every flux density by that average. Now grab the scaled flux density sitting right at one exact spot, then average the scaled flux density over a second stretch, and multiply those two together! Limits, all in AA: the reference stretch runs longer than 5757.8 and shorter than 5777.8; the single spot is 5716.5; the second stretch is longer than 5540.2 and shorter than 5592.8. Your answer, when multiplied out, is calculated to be 1.09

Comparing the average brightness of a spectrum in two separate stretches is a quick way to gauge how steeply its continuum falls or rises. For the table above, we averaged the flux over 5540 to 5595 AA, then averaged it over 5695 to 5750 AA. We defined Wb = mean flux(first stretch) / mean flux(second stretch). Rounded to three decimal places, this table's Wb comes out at 1.007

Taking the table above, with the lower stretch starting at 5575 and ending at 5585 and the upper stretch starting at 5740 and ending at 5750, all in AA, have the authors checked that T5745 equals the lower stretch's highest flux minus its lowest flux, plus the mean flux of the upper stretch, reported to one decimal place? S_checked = 30.4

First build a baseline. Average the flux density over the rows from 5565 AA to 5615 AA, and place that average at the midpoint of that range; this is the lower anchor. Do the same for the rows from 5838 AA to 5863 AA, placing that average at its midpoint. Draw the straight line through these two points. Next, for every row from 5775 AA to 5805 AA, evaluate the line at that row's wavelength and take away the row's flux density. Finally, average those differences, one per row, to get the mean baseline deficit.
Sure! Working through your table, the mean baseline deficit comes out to 0.0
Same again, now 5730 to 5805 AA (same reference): -0.5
